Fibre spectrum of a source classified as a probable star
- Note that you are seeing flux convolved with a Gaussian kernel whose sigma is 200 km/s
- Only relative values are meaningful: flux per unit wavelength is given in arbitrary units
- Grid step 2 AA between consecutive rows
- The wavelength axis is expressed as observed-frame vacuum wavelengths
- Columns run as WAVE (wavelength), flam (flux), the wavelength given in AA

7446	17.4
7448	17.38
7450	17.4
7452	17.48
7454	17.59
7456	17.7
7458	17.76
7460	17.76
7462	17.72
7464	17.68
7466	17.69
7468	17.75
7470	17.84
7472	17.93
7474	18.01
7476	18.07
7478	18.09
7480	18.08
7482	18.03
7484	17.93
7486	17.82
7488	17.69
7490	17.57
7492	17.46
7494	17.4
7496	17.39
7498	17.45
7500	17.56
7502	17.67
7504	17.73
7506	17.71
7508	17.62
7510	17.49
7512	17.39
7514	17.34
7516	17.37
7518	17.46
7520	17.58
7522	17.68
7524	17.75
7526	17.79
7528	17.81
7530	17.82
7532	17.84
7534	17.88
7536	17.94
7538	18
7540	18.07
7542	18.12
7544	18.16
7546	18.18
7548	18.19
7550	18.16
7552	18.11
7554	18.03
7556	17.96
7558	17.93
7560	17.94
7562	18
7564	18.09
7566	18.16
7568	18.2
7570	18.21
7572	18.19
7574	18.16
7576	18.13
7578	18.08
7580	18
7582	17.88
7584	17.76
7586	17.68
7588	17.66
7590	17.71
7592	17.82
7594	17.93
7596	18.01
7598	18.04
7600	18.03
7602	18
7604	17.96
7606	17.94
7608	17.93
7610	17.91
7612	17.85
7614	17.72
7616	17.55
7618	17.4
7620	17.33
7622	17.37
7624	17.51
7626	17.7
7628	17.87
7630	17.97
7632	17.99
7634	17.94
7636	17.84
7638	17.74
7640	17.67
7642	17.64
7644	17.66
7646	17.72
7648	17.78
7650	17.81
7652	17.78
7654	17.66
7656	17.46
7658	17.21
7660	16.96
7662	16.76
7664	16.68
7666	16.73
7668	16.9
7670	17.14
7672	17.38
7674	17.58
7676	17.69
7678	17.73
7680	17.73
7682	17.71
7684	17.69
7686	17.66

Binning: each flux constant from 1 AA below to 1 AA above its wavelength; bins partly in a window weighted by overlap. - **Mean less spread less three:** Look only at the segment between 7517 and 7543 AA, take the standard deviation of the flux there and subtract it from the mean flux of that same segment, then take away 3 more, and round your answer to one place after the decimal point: 14.6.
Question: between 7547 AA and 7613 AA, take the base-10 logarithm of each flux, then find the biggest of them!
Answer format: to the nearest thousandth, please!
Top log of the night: 1.260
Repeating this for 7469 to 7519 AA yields 1.257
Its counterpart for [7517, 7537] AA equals 1.254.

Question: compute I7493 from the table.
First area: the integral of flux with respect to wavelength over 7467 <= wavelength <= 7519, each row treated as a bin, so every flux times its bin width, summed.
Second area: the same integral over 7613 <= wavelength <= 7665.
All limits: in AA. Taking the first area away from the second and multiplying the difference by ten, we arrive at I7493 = -63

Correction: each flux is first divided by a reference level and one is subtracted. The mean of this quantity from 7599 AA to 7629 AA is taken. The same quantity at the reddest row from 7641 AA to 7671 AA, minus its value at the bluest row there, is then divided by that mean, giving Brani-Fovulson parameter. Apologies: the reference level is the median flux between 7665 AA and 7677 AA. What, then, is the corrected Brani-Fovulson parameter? -1.05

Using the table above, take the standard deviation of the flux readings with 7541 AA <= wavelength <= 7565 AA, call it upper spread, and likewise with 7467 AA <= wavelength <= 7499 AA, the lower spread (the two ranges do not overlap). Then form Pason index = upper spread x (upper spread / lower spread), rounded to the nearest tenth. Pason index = 0.0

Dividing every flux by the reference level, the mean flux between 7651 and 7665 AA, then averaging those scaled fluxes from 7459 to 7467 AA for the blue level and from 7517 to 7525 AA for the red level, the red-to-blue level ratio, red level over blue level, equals 0.99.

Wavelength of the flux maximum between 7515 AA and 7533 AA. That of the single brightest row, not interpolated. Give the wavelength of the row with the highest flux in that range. 7532 AA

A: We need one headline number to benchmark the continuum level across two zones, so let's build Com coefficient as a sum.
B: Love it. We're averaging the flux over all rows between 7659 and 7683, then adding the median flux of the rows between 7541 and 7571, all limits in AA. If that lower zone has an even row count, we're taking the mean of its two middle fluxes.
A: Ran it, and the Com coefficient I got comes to 35.4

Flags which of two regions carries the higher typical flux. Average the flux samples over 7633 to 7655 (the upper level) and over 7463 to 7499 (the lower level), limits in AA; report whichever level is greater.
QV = 17.77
